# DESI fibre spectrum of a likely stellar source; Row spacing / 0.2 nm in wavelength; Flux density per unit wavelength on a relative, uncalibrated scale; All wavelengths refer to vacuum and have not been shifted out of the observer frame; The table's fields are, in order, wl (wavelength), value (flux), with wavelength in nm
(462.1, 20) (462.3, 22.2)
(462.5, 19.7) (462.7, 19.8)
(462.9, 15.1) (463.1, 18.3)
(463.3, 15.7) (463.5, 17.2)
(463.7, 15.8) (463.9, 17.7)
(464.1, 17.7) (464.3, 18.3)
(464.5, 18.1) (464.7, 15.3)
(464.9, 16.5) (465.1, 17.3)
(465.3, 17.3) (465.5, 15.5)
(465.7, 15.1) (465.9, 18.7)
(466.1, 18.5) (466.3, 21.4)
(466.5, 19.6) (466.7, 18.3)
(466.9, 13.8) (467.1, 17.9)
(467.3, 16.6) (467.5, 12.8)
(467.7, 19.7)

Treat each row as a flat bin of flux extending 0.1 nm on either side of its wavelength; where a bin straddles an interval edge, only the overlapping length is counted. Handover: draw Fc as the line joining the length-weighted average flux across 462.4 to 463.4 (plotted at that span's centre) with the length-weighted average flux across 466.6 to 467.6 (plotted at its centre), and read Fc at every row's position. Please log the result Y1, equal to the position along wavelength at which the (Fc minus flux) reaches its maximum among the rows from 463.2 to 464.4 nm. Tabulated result 463.3 nm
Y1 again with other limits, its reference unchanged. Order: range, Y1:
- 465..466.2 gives 465.7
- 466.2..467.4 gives 466.9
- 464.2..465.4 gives 464.7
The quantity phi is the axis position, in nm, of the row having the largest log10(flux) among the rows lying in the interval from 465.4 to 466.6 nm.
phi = 466.3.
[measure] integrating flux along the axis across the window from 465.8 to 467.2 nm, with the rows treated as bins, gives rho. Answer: 26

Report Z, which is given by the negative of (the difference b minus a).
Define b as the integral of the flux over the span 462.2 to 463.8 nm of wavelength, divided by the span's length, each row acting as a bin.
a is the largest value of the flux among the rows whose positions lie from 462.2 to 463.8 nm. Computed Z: 4.2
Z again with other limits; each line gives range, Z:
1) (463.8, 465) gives 1.0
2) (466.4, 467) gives 2.4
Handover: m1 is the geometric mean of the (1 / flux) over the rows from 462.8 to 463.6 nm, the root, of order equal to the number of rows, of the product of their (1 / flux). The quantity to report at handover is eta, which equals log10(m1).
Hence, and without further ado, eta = -1.22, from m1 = 0.061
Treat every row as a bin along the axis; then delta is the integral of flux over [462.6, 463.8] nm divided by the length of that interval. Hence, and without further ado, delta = 17.0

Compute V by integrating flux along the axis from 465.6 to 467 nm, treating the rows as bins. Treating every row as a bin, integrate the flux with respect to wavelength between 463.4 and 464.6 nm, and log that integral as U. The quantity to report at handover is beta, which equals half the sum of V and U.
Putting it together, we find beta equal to 23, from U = 21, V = 25.1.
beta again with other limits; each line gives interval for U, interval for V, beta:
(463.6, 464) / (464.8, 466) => 13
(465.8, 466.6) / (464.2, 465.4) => 18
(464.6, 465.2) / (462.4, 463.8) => 17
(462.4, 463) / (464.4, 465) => 10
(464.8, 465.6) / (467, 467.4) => 10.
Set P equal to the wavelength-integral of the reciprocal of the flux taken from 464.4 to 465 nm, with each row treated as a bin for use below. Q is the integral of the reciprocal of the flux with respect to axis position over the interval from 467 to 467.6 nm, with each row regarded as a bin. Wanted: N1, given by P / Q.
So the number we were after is 0.93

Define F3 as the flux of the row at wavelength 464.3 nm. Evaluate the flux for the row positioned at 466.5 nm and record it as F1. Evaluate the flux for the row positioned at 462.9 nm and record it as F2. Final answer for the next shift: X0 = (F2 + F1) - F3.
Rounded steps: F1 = 19.6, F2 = 15.1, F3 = 18.3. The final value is 16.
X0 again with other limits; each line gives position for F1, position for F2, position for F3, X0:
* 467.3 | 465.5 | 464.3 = 14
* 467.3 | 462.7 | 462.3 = 14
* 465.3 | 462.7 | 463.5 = 20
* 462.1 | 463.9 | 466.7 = 19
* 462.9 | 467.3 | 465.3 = 14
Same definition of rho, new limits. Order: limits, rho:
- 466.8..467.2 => 6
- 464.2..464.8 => 10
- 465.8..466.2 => 7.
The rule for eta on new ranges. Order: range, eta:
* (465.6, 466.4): -1.26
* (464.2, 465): -1.23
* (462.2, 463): -1.28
